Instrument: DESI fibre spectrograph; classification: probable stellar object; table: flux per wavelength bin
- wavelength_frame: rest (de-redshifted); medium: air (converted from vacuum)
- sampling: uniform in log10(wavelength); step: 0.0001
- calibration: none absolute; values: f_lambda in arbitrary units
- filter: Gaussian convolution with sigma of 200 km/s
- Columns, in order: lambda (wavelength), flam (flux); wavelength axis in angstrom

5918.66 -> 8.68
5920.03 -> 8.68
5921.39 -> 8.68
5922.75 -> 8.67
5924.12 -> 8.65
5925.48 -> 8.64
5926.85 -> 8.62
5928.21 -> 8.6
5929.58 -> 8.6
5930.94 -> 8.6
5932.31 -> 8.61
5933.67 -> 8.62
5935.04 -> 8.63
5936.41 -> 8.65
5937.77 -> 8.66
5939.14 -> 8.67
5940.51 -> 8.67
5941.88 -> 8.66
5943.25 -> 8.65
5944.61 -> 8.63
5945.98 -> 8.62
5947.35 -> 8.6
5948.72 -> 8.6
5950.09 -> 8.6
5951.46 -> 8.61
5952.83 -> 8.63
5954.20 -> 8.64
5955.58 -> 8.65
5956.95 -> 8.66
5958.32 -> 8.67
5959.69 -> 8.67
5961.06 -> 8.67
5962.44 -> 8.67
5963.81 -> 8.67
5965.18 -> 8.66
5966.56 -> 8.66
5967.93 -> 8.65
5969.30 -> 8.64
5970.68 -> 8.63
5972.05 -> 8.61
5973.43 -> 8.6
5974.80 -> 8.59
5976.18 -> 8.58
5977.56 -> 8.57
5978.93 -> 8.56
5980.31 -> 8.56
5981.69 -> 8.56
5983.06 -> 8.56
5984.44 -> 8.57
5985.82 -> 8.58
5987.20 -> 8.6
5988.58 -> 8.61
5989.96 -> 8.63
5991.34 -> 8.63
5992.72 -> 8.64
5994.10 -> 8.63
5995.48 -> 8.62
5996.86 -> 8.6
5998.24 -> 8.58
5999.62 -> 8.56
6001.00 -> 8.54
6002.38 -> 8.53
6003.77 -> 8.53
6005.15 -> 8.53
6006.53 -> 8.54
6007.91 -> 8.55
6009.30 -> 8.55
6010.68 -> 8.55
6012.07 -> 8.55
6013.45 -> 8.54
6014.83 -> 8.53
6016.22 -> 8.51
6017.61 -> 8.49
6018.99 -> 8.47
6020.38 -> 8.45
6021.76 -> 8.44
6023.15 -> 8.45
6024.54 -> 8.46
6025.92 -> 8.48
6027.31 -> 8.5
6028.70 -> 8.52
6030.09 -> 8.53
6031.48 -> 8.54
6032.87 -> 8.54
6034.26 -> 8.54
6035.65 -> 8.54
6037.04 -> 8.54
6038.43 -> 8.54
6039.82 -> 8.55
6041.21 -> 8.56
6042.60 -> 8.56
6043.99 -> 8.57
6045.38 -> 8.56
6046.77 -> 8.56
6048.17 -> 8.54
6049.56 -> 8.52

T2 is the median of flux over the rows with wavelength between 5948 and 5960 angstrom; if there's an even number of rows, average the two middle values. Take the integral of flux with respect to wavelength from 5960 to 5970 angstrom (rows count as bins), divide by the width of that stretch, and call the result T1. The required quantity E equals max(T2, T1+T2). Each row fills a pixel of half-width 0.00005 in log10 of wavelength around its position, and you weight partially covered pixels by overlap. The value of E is 17.3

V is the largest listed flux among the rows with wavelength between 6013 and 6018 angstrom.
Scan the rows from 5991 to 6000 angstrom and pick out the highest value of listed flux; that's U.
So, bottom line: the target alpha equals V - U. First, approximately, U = 8.64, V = 8.54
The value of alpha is -0.10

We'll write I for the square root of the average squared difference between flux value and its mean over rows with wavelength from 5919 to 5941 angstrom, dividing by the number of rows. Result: 0.029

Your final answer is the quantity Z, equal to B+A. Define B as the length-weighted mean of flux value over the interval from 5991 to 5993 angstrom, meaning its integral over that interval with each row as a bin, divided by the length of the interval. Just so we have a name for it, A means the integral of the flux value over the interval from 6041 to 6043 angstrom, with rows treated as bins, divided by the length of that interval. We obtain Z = 17.2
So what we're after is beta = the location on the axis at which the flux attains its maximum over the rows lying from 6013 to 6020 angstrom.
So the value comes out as 6013.45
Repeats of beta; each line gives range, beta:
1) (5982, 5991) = 5989.96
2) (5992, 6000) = 5992.72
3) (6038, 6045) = 6043.99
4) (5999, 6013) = 5999.62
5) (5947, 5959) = 5958.32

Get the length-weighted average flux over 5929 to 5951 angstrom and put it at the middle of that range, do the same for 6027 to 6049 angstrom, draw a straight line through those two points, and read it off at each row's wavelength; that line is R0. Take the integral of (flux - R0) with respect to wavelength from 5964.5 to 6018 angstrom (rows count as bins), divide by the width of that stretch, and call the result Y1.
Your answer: -0.004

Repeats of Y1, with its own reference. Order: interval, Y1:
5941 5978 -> 0.020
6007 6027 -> -0.060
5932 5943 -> 0.014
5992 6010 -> -0.007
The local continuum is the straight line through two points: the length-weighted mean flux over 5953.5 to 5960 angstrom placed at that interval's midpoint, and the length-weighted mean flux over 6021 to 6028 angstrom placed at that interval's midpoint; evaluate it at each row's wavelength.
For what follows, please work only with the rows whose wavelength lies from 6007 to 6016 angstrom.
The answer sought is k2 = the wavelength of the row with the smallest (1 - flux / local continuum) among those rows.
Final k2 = 6012.07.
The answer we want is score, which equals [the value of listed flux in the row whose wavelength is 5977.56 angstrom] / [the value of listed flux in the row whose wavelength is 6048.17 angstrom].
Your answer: 1.00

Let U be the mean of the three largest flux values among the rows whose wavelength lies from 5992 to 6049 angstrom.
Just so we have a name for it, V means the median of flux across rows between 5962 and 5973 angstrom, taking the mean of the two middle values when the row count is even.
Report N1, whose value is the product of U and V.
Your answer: 74.7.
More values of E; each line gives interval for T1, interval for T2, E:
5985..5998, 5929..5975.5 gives 17.3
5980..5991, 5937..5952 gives 17.2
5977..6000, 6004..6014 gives 17.1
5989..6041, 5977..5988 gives 17.1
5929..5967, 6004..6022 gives 17.2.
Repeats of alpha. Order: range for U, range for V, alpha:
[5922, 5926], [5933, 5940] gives 0.00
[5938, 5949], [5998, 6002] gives -0.09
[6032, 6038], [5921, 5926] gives 0.14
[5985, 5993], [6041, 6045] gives -0.07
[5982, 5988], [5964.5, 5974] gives 0.06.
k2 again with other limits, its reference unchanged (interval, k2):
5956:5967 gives 5963.81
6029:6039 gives 6038.43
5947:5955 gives 5954.20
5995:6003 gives 5995.48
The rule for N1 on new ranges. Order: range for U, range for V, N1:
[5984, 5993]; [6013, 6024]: 73.2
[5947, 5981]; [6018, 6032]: 73.5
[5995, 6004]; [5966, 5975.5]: 74.2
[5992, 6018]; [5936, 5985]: 74.5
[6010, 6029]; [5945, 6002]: 73.6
